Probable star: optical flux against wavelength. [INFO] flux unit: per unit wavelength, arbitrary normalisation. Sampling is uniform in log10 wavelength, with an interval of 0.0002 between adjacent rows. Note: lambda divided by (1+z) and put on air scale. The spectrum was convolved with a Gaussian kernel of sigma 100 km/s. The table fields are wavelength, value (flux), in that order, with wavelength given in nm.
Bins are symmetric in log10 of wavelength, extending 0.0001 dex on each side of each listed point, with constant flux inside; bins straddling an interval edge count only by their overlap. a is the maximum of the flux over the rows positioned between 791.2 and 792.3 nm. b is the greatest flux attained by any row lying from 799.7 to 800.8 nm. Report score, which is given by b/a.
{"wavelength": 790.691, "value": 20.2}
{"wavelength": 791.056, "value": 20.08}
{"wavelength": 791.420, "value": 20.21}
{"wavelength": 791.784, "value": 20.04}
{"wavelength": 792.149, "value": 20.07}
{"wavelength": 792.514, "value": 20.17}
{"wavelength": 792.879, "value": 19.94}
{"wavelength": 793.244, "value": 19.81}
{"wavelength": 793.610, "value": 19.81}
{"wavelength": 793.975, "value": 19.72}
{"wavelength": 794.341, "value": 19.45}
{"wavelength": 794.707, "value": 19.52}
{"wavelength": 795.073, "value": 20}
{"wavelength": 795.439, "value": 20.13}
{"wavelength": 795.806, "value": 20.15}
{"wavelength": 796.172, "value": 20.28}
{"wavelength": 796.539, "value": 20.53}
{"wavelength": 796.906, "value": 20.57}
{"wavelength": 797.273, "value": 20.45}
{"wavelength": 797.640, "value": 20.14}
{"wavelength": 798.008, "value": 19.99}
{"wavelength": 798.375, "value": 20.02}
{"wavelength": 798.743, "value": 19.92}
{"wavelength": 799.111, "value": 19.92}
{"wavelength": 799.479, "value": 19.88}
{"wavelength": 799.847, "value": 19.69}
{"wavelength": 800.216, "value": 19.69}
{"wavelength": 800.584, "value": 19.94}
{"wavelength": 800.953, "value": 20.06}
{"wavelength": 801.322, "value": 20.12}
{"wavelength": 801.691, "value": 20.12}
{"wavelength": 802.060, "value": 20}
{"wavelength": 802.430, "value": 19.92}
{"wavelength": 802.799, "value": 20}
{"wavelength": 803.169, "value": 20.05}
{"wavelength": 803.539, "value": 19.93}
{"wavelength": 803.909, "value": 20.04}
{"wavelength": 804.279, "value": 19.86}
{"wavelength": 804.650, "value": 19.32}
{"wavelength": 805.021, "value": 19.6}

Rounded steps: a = 20.21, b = 19.94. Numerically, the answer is 0.99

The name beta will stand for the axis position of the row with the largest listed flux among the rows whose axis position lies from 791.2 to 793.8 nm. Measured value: 791.420 nm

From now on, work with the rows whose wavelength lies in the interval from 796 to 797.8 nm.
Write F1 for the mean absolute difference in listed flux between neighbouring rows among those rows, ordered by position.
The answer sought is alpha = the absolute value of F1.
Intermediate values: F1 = 0.18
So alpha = 0.18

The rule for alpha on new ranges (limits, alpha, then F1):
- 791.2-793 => 0.13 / 0.13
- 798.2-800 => 0.08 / 0.08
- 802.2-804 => 0.09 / 0.09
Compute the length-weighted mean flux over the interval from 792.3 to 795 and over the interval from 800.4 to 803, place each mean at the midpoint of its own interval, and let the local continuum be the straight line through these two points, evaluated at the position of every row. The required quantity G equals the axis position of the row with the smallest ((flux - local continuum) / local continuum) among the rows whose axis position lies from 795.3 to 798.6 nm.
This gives 798.008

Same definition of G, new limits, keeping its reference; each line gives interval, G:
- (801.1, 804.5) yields 804.279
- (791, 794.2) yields 793.975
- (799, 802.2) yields 800.216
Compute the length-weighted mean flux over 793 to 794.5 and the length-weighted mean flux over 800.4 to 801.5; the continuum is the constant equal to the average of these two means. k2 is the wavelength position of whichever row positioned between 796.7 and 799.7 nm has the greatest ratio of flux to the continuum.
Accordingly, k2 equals 796.906 nm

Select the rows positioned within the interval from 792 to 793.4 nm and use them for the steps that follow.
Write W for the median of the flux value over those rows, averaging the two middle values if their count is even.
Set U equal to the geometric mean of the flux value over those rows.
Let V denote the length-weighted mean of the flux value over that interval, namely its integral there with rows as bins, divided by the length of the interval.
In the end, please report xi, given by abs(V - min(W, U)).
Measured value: 0.0044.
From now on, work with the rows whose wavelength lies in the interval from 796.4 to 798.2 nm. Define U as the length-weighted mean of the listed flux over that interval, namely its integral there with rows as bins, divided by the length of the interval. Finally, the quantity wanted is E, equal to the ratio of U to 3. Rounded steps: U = 20.3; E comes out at 6.78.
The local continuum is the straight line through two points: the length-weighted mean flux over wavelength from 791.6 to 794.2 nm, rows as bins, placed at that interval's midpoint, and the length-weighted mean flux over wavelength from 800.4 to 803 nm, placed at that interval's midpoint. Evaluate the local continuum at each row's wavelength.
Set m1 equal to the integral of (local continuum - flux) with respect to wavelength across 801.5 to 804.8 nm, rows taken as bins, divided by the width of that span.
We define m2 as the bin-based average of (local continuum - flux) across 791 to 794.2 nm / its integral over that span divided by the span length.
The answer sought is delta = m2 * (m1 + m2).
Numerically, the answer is 0.00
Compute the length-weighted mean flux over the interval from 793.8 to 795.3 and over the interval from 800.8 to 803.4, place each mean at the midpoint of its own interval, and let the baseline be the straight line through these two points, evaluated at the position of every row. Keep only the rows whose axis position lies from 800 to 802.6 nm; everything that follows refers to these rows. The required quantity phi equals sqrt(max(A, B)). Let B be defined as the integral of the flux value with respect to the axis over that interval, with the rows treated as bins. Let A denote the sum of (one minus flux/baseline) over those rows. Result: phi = 7.2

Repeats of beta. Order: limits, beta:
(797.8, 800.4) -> 798.375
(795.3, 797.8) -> 796.906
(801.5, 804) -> 801.691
